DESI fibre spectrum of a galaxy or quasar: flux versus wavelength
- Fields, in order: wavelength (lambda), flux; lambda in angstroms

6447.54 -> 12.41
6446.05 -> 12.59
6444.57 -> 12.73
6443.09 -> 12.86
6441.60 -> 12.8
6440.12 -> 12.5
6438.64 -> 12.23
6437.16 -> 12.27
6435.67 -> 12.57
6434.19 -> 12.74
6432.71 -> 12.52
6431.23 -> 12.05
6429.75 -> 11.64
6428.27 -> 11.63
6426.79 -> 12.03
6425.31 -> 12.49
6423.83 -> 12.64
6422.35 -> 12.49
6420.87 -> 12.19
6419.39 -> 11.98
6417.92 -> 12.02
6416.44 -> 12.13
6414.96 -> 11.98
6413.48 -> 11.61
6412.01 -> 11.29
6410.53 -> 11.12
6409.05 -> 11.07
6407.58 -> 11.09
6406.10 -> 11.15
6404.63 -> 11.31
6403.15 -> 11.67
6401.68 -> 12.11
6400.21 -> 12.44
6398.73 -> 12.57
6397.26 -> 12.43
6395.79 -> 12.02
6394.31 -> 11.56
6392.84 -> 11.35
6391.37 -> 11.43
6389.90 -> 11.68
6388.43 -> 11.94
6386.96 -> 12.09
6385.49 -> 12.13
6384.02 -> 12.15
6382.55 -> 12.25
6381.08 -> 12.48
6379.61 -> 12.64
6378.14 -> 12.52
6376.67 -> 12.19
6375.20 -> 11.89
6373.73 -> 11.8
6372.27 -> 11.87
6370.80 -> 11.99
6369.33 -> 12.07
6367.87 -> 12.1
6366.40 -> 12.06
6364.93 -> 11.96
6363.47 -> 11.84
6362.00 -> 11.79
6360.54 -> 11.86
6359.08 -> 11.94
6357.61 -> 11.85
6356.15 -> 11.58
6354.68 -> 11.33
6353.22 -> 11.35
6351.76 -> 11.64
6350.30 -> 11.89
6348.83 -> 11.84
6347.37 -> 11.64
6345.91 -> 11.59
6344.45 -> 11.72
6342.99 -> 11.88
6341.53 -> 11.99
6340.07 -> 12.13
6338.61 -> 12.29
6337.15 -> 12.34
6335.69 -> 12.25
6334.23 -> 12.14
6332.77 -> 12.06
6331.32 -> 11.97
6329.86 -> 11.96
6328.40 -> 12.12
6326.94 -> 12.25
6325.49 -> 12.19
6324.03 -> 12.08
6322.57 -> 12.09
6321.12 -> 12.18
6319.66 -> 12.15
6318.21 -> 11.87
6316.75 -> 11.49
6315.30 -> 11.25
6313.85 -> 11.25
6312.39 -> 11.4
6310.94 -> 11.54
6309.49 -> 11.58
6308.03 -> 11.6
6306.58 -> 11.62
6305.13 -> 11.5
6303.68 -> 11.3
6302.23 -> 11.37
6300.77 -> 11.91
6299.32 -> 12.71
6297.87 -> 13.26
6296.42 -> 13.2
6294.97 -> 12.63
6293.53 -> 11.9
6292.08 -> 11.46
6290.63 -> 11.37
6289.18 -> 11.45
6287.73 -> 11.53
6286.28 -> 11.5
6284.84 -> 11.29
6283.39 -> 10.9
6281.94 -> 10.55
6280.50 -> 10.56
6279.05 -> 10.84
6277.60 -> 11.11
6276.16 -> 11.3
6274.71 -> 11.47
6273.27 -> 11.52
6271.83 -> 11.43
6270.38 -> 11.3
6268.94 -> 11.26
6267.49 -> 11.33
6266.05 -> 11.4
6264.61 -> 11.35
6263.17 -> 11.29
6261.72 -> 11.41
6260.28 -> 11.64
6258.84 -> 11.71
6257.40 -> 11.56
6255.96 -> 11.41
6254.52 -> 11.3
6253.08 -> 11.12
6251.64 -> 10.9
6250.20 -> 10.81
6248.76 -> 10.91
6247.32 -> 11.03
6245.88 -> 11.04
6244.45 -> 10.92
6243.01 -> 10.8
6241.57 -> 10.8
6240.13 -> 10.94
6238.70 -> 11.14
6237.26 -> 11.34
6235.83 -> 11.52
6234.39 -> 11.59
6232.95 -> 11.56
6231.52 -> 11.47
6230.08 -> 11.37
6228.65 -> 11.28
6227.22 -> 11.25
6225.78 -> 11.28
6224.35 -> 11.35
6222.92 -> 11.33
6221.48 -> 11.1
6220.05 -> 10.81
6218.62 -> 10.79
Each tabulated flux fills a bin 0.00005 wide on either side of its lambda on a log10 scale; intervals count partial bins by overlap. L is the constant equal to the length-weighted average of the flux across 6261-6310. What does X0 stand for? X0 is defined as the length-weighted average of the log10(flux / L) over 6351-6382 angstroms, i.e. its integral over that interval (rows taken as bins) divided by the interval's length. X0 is 0.015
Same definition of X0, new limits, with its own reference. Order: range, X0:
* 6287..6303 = 0.019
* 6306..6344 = 0.014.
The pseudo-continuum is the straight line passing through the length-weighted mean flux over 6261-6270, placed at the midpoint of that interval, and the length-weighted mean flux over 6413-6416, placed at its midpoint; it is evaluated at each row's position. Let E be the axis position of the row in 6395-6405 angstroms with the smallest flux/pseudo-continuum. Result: 6404.63 angstroms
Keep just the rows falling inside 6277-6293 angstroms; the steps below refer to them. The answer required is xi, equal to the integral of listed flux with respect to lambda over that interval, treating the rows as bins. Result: 178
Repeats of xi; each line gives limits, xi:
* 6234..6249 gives 166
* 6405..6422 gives 198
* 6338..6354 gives 189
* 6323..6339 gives 194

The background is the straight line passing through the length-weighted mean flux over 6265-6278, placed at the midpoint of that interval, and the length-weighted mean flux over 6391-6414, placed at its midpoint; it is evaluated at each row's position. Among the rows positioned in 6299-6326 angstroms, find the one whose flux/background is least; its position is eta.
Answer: 6315.30 angstroms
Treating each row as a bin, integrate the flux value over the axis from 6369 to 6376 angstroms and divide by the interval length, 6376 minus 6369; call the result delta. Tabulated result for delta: 11.9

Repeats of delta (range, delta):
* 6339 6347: 11.9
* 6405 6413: 11.2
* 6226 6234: 11.4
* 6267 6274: 11.4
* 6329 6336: 12.1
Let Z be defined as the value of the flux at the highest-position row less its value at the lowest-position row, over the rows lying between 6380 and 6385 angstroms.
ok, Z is -0.3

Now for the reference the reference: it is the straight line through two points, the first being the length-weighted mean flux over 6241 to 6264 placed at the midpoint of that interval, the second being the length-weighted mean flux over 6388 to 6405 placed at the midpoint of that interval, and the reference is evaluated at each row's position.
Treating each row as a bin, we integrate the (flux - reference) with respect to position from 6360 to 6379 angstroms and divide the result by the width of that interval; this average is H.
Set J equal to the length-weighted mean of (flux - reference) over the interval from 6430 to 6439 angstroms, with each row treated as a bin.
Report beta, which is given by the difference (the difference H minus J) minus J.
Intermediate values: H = 0.25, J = 0.285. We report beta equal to -0.32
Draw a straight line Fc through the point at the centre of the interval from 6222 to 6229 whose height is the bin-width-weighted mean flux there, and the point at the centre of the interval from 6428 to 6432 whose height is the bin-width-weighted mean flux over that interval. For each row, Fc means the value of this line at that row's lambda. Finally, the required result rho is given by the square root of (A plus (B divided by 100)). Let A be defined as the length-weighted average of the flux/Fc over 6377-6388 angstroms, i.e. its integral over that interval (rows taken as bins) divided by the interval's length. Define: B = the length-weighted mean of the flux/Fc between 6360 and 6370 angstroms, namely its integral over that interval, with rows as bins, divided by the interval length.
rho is 1.03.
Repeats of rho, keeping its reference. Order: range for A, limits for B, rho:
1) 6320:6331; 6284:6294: 1.03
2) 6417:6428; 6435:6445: 1.02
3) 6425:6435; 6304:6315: 1.02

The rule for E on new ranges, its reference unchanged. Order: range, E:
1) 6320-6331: 6329.86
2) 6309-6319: 6315.30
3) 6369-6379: 6373.73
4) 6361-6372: 6362.00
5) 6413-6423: 6413.48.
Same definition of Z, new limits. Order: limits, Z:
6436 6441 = 0.2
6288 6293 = 0.0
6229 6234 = 0.2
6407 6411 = 0.0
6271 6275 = 0.0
